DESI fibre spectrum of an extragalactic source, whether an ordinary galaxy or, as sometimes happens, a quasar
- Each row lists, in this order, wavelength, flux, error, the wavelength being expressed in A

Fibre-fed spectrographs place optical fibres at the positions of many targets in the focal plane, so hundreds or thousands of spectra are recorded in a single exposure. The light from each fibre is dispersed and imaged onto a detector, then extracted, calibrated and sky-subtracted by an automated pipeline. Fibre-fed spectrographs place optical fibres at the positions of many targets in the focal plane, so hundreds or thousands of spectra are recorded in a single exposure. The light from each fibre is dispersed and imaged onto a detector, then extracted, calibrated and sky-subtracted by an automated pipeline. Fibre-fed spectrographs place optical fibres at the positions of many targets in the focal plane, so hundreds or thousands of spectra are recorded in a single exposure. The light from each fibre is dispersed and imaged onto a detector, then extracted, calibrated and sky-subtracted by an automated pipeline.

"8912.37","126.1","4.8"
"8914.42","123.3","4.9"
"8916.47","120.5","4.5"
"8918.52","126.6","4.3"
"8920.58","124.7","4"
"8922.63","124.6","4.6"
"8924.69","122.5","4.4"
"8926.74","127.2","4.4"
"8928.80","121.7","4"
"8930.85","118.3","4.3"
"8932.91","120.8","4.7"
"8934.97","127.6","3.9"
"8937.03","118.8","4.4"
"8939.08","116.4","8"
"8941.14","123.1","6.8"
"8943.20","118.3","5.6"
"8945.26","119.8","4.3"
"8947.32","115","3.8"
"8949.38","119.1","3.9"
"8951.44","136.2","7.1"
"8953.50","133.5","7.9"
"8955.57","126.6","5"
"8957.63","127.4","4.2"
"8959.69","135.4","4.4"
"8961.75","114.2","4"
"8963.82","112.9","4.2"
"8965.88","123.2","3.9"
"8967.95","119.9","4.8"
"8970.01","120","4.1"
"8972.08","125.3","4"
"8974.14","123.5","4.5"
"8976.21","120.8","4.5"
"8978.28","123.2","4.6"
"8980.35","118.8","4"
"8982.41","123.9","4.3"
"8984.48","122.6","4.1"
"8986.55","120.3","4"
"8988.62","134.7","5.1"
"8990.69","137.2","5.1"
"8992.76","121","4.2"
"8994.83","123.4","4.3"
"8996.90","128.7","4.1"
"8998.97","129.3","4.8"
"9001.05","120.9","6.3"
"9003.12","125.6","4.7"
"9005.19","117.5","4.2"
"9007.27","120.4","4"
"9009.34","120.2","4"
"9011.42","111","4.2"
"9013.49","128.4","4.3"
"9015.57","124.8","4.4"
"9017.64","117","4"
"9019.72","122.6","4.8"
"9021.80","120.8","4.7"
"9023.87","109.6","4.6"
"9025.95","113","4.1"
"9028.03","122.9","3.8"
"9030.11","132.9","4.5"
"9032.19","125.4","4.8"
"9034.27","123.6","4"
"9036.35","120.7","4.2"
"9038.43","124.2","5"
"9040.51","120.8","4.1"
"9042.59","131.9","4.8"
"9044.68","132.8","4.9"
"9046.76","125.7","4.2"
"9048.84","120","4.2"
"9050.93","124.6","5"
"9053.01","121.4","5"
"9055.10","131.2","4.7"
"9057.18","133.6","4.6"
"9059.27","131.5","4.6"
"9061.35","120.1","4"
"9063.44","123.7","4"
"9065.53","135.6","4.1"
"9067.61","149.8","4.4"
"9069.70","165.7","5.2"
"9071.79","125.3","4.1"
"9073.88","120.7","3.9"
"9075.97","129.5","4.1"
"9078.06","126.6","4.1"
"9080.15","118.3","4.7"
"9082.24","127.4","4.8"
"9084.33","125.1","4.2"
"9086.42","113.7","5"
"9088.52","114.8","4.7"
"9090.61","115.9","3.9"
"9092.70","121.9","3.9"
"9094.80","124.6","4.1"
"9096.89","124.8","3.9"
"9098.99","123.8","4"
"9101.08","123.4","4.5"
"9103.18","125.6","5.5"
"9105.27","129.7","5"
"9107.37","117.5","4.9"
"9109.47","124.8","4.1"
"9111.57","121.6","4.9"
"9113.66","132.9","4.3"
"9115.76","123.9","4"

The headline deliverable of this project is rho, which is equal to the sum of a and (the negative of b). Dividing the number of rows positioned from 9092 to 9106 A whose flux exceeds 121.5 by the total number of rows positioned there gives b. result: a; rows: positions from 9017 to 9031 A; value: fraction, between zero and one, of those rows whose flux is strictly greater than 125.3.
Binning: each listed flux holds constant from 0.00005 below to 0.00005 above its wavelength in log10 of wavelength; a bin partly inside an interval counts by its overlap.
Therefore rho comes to -0.9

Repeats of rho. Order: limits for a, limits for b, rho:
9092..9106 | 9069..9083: -0.4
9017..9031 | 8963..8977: -0.3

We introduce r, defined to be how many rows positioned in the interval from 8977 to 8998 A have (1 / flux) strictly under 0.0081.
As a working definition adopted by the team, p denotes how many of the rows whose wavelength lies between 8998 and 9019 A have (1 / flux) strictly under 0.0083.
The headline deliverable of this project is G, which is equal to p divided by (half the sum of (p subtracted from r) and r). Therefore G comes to 3.3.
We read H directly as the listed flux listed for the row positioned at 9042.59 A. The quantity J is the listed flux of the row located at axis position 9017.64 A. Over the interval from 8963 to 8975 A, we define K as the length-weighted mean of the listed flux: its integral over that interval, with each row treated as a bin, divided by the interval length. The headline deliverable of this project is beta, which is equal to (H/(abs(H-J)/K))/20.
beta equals 54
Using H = 131.9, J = 117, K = 121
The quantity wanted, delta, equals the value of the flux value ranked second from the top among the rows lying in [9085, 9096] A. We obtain 121.9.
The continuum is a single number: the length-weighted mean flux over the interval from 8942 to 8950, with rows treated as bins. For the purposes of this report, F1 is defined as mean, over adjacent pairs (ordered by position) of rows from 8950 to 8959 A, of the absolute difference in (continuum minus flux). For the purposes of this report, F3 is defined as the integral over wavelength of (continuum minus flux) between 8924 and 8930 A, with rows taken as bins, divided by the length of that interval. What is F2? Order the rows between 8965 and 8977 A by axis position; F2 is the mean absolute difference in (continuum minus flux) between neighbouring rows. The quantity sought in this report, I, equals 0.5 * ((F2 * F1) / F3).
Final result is -0.8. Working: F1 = 3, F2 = 2.6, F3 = -5.6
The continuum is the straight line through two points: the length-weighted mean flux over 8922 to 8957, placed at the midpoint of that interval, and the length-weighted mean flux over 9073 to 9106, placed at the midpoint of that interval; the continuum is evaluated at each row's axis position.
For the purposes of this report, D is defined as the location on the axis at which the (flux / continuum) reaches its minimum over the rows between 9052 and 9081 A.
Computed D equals 9080.15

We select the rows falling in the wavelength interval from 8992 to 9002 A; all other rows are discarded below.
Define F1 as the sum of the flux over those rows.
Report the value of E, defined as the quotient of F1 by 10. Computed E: 62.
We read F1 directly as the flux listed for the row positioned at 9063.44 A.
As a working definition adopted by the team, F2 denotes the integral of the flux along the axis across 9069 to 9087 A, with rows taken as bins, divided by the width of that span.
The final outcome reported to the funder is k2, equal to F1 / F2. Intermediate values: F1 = 123.7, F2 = 128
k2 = 0.97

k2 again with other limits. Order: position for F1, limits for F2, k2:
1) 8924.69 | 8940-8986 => 1.00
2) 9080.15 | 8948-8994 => 0.95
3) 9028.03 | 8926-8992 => 1.00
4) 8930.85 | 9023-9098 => 0.94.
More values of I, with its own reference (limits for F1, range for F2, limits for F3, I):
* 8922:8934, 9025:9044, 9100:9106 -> -1.4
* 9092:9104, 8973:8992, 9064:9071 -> -0.1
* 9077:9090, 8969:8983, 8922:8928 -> -1.8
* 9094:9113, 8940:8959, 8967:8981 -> -2.8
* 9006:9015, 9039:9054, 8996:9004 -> -3.0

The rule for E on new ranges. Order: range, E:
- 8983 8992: 51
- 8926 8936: 62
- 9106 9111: 24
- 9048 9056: 50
